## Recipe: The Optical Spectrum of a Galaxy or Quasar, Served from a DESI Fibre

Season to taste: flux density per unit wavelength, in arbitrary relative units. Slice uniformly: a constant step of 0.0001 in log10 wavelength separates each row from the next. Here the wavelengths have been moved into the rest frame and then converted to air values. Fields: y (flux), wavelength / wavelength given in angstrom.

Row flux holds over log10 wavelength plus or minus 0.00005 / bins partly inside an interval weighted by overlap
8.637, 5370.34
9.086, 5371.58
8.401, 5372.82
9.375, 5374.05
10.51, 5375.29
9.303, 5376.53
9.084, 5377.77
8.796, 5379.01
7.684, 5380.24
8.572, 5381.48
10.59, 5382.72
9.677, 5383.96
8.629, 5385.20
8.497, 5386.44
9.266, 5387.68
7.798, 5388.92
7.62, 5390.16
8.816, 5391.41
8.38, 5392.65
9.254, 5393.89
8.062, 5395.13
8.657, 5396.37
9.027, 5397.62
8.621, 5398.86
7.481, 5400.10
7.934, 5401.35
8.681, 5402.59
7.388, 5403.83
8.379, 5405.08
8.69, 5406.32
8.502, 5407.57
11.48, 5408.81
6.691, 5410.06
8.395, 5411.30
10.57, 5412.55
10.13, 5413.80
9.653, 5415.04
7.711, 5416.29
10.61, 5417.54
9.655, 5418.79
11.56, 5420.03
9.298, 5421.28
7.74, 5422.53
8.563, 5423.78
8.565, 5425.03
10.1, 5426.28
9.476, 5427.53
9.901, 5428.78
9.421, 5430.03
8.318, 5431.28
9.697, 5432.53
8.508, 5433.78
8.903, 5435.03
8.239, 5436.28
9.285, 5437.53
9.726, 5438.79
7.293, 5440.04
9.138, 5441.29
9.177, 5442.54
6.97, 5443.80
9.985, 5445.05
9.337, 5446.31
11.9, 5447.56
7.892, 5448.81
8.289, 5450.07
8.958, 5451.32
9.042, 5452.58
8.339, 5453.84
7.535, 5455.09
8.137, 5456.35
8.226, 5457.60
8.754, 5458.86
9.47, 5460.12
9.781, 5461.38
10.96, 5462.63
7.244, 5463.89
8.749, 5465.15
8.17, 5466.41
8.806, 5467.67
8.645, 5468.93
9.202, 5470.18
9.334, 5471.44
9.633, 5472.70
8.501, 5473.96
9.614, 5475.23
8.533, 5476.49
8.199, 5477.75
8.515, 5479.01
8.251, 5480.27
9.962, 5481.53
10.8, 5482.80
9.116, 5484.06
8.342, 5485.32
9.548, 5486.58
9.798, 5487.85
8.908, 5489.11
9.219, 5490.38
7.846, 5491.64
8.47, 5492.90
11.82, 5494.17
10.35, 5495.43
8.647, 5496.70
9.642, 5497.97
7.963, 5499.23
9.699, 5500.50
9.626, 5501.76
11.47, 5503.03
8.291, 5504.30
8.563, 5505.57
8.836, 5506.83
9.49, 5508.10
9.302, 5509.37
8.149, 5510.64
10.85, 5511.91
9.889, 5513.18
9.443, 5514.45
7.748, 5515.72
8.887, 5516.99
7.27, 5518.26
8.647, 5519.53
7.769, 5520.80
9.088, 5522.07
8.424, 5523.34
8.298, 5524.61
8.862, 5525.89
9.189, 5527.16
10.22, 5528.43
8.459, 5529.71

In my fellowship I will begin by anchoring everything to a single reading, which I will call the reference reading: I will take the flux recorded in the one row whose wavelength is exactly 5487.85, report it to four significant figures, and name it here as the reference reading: 9.798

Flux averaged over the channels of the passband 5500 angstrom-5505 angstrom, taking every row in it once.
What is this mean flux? 9.8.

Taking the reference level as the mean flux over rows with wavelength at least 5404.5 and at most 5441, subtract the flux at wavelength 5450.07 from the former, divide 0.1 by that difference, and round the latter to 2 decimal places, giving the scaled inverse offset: 0.12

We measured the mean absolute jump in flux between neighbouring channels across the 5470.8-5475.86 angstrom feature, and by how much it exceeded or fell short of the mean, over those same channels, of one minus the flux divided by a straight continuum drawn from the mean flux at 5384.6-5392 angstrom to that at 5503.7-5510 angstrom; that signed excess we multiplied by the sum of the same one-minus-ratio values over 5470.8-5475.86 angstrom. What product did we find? -0.21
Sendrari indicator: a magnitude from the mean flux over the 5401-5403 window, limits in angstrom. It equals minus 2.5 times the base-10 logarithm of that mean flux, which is -2.30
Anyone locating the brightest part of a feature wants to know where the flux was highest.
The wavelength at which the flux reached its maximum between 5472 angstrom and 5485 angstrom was 5482.80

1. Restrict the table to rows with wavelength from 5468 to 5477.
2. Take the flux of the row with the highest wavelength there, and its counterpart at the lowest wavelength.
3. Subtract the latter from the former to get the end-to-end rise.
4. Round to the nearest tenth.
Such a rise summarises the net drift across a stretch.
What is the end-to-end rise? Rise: -0.1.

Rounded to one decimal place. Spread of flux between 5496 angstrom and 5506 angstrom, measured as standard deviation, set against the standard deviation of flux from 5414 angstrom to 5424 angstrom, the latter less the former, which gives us 0.2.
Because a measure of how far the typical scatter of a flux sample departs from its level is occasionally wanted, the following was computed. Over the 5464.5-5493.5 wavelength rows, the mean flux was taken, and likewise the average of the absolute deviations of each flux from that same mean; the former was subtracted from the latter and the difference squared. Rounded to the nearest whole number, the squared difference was 70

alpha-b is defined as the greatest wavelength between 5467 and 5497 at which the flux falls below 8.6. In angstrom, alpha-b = 5492.90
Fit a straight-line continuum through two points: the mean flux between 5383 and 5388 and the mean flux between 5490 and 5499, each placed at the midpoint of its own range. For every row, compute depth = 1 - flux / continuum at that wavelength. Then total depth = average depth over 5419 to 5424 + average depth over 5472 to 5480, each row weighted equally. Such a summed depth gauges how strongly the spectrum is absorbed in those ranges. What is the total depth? 0.04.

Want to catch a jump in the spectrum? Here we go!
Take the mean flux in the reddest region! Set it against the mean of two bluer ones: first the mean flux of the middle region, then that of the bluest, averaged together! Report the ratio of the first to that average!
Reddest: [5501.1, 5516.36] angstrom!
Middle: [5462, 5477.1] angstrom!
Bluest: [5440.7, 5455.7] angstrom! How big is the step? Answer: 1.04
